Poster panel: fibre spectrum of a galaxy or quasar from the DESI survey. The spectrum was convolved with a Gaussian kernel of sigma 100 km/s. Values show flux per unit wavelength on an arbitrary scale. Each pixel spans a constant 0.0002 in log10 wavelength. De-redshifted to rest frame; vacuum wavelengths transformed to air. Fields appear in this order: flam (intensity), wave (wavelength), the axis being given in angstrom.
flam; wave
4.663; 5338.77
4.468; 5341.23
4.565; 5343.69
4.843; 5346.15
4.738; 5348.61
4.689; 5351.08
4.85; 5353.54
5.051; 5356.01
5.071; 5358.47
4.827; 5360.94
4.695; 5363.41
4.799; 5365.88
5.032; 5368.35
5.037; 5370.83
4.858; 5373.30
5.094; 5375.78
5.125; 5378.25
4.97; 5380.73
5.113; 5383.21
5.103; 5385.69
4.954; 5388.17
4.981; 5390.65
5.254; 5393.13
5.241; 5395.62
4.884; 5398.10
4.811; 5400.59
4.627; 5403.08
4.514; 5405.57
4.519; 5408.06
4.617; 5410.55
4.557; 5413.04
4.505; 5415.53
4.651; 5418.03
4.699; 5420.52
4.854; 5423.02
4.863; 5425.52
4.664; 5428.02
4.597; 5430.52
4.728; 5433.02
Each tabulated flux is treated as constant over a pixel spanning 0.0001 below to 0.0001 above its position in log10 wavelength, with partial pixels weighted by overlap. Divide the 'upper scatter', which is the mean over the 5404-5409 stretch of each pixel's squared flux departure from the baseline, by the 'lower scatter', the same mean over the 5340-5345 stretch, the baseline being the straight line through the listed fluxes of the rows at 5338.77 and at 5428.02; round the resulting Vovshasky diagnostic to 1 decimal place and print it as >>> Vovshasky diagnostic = 0.9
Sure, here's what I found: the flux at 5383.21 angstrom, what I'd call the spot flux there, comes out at 5.113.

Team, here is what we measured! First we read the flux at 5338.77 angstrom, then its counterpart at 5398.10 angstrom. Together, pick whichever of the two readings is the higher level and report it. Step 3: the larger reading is 4.88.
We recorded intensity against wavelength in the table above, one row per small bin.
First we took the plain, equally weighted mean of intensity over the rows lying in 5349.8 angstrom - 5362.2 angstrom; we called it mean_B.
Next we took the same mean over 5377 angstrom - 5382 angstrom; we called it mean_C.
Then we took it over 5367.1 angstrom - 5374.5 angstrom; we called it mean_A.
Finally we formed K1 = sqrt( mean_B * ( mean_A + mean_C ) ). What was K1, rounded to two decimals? 7.01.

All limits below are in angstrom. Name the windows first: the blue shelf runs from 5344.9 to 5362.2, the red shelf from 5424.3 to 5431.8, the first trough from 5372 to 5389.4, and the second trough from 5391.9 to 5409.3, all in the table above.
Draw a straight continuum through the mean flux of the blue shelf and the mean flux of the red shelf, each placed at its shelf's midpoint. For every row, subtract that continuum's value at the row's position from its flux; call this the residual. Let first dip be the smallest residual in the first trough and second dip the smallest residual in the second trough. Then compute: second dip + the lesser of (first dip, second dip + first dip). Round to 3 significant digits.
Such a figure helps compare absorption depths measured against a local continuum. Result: -0.451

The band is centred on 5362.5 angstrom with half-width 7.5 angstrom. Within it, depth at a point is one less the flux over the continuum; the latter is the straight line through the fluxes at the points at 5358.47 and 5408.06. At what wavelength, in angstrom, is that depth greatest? 5363.41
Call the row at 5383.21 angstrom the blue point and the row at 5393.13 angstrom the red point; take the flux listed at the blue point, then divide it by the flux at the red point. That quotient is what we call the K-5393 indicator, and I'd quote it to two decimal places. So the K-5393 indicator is 0.97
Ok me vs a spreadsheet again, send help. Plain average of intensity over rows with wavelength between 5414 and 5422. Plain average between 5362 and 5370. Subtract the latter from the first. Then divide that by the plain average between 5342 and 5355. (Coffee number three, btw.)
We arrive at -0.05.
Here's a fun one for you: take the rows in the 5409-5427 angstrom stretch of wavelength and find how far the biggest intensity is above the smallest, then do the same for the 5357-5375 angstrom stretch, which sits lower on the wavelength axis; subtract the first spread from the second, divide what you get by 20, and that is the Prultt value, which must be 0.001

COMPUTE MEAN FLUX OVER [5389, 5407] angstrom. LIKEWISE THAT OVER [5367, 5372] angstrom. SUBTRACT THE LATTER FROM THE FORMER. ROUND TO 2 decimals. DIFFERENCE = -0.13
